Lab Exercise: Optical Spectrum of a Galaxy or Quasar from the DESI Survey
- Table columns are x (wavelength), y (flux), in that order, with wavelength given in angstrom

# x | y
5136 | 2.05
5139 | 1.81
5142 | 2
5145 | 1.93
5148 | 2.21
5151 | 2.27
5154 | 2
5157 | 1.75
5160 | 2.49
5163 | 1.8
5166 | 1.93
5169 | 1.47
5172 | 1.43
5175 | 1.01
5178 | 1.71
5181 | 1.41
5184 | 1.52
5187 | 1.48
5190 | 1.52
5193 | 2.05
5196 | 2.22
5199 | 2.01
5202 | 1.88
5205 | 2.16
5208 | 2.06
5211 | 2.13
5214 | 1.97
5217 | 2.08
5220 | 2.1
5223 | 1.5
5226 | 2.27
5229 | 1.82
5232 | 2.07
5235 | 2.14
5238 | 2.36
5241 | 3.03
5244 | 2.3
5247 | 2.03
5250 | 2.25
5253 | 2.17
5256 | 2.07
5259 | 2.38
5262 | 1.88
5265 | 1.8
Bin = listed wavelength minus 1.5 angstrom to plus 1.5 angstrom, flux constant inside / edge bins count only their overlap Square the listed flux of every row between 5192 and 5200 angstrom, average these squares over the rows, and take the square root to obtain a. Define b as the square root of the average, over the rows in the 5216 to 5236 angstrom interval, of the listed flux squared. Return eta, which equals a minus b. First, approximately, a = 2.10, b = 2.01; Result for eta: 0.08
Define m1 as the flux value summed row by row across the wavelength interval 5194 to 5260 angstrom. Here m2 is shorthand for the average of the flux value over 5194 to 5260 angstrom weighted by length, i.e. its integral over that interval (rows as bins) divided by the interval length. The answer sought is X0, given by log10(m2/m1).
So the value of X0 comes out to -1.3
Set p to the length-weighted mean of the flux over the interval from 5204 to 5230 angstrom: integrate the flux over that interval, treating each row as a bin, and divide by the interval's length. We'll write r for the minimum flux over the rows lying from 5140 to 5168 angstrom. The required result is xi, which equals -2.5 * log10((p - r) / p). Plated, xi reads 2.2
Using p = 2.01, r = 1.75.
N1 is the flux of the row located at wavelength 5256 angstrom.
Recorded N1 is 2.07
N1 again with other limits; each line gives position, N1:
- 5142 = 2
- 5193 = 2.05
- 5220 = 2.1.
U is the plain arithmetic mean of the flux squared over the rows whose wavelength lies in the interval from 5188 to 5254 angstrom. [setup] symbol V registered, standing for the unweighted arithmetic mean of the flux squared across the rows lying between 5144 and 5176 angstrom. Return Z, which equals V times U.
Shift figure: 16.0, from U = 4.5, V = 3.6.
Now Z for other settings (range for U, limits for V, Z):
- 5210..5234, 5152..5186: 11.9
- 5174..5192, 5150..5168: 9.0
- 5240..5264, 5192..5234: 21.6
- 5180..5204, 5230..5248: 17.5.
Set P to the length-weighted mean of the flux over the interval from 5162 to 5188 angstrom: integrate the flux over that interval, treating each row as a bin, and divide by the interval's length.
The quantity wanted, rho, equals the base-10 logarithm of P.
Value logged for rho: 0.18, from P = 1.52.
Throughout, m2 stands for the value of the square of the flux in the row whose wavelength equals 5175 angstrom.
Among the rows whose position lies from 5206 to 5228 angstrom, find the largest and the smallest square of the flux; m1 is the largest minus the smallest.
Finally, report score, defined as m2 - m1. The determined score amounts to -1.9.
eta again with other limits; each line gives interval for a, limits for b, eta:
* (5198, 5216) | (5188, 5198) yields 0.08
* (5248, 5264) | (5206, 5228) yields 0.13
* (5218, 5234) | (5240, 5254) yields -0.41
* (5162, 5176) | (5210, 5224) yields -0.41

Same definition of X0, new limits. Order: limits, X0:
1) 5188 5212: -0.9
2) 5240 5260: -0.8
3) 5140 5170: -1.0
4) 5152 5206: -1.3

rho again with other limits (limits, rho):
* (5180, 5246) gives 0.30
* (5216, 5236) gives 0.30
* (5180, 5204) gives 0.25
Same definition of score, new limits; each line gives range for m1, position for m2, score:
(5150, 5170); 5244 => 1.3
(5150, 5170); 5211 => 0.5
